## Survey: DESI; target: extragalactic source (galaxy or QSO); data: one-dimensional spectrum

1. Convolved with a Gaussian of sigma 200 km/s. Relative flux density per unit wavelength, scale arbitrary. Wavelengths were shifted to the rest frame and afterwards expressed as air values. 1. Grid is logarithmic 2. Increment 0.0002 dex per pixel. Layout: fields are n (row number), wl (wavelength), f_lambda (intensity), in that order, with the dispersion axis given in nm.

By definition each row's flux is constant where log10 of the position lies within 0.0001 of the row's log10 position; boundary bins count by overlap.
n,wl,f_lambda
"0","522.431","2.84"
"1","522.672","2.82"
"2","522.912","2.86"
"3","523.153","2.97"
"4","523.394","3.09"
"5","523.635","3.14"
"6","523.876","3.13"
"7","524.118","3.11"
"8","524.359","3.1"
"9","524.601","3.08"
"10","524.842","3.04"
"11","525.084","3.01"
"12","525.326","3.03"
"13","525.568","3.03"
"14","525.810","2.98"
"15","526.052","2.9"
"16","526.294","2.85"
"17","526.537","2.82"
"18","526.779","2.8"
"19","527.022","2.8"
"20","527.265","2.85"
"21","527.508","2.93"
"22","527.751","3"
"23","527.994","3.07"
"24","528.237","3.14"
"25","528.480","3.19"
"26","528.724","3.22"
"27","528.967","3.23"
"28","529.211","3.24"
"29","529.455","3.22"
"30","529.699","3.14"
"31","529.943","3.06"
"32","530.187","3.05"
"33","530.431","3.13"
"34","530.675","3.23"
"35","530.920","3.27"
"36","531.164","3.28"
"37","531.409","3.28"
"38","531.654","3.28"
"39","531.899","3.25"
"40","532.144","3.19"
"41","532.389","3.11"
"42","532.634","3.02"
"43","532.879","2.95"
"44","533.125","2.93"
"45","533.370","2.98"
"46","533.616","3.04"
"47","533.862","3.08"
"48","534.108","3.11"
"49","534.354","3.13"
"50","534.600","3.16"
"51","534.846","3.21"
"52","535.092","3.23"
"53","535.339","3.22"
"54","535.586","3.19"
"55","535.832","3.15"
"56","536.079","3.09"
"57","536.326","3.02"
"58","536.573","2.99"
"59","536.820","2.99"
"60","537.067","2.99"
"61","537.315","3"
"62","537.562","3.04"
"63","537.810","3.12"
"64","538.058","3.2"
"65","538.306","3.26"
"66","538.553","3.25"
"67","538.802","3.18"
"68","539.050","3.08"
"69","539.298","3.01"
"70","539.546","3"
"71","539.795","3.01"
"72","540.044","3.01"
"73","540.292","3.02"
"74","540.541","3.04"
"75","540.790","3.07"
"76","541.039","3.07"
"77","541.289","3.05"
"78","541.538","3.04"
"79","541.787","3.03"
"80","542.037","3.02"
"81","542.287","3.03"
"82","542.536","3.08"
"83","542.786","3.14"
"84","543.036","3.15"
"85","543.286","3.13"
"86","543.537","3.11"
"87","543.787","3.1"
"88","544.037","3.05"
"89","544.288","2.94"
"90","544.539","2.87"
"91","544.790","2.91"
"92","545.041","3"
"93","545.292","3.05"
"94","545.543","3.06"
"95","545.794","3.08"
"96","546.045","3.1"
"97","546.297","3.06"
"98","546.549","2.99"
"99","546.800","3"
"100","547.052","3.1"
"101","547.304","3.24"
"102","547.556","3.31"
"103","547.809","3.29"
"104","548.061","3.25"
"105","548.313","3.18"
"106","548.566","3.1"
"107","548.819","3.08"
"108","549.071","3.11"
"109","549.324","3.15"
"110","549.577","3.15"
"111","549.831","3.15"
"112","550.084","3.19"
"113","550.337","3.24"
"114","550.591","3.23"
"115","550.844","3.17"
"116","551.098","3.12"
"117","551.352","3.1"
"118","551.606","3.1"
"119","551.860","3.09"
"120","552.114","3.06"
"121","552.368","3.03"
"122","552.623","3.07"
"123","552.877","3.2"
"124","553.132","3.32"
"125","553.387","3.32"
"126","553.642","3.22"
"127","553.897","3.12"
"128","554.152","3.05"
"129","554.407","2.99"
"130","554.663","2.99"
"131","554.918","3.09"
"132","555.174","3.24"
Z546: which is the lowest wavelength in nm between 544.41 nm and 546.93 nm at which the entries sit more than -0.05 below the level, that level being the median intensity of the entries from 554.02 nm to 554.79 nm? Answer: 544.539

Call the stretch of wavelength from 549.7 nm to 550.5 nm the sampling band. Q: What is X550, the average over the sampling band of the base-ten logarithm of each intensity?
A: 0.504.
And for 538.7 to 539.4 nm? 0.490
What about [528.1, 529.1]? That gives 0.504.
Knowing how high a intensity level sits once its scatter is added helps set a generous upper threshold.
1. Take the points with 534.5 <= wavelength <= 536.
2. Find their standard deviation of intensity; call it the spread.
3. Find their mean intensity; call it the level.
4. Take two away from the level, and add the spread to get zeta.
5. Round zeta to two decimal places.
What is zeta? 1.22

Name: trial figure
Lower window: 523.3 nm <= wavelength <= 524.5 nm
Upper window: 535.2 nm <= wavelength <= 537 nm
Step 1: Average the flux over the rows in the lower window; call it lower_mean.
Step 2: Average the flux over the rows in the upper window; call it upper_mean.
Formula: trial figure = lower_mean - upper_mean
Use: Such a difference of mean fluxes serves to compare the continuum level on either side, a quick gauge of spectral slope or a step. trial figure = 0.02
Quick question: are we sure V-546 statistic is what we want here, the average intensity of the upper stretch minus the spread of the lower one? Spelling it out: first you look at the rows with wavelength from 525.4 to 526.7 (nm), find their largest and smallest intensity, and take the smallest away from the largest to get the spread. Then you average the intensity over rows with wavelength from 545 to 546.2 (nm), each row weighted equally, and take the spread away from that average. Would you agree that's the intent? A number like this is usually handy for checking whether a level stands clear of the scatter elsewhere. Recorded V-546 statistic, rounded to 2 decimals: 2.85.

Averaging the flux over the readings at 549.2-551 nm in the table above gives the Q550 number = 3.18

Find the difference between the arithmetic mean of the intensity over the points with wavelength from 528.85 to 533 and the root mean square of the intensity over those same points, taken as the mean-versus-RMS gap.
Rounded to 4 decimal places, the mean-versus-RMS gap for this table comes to -0.0016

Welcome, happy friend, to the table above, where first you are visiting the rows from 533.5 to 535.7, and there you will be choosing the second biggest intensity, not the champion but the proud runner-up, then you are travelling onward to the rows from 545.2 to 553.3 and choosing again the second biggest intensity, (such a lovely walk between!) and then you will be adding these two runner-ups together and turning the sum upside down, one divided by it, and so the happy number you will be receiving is 0.153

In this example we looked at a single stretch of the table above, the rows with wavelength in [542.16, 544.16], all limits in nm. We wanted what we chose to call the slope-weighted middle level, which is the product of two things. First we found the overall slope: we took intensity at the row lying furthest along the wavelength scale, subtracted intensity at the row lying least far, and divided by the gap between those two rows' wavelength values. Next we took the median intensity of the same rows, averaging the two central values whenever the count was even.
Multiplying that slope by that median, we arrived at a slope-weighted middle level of 0.0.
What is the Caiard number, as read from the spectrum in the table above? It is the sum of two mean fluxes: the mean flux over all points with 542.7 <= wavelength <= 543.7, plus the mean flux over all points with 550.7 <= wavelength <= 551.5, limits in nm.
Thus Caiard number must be 6.26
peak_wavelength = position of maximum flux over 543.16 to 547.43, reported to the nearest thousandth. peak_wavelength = 547.304 nm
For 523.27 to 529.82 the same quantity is 529.211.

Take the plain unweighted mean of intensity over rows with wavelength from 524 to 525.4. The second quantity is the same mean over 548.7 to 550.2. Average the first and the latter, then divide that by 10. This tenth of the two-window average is 0.310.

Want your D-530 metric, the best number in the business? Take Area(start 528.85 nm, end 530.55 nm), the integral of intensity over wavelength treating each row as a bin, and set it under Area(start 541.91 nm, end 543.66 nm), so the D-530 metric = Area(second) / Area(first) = 1.01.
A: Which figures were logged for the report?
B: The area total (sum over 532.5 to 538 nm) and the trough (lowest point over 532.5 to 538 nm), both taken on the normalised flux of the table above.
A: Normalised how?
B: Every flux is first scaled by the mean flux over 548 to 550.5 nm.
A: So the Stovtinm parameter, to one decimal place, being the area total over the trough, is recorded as 23.1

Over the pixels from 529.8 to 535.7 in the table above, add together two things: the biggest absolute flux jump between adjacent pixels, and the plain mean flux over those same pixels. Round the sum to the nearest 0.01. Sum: 3.24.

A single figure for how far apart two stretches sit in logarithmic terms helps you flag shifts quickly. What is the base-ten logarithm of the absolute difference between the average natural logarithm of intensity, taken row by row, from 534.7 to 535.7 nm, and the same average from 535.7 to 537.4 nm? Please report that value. -1.2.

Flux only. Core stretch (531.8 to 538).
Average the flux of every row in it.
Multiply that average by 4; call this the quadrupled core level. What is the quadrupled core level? 12.4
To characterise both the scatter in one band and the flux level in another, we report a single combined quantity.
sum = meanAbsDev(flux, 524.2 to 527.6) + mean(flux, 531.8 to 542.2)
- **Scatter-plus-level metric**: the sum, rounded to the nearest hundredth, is 3.18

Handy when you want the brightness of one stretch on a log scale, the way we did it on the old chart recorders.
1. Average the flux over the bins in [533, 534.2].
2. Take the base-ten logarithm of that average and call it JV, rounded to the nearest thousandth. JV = 0.481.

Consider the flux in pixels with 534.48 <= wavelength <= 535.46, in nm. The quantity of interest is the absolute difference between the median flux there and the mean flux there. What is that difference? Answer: 0.010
